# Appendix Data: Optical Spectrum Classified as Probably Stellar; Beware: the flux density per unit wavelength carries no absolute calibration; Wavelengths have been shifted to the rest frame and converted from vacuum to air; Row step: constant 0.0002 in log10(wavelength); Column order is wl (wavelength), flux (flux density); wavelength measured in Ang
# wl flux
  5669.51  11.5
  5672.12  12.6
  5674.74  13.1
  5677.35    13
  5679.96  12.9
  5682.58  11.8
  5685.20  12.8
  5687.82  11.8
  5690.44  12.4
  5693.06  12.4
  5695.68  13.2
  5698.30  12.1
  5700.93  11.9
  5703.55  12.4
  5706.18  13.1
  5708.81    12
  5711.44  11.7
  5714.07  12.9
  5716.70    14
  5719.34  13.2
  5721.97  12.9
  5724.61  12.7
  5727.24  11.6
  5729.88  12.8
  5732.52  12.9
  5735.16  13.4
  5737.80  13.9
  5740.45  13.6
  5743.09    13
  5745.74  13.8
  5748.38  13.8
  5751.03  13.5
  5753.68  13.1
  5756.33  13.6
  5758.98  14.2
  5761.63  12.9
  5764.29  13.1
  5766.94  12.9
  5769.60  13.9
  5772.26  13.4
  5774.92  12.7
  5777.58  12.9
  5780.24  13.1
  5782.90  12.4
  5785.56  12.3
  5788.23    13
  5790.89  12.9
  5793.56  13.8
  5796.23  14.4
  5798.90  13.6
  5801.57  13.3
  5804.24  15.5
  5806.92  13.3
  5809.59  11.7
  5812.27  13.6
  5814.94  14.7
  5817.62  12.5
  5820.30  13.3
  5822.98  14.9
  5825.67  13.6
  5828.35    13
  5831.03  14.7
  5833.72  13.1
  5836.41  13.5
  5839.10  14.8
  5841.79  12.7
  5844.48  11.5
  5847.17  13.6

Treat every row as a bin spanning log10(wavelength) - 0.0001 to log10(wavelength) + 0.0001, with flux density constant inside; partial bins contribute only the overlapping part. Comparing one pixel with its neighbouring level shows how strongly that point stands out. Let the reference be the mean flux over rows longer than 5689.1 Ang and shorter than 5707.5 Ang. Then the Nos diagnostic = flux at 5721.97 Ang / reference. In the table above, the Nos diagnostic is 1.03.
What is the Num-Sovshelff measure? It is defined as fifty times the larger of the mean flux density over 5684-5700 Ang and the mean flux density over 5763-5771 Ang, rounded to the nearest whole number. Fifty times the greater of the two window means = 665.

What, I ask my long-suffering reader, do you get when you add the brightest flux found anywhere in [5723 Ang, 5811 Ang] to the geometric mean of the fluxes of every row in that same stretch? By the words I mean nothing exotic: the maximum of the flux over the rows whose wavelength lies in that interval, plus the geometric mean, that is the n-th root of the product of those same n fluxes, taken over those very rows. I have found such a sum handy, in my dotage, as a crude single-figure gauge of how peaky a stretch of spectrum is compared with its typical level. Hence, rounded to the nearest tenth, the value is 28.7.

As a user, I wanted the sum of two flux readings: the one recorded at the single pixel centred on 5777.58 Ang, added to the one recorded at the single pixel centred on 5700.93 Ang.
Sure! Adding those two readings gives 24.8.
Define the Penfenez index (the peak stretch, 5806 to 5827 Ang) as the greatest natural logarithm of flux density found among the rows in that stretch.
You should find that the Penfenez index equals 2.70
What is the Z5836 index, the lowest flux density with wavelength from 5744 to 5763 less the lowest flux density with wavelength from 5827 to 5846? 1.4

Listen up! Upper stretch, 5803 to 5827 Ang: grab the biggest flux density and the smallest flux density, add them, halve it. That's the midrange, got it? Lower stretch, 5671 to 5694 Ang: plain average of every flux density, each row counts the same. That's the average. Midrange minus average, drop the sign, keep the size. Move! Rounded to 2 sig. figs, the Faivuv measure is 1.1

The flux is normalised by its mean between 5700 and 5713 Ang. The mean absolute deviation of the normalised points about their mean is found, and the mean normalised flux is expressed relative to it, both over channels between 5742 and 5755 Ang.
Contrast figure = 43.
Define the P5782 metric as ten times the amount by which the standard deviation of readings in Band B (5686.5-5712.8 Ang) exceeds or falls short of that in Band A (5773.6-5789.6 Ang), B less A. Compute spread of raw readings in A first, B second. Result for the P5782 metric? 1.9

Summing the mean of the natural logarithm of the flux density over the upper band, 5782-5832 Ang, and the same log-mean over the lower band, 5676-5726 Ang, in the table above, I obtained 5.13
